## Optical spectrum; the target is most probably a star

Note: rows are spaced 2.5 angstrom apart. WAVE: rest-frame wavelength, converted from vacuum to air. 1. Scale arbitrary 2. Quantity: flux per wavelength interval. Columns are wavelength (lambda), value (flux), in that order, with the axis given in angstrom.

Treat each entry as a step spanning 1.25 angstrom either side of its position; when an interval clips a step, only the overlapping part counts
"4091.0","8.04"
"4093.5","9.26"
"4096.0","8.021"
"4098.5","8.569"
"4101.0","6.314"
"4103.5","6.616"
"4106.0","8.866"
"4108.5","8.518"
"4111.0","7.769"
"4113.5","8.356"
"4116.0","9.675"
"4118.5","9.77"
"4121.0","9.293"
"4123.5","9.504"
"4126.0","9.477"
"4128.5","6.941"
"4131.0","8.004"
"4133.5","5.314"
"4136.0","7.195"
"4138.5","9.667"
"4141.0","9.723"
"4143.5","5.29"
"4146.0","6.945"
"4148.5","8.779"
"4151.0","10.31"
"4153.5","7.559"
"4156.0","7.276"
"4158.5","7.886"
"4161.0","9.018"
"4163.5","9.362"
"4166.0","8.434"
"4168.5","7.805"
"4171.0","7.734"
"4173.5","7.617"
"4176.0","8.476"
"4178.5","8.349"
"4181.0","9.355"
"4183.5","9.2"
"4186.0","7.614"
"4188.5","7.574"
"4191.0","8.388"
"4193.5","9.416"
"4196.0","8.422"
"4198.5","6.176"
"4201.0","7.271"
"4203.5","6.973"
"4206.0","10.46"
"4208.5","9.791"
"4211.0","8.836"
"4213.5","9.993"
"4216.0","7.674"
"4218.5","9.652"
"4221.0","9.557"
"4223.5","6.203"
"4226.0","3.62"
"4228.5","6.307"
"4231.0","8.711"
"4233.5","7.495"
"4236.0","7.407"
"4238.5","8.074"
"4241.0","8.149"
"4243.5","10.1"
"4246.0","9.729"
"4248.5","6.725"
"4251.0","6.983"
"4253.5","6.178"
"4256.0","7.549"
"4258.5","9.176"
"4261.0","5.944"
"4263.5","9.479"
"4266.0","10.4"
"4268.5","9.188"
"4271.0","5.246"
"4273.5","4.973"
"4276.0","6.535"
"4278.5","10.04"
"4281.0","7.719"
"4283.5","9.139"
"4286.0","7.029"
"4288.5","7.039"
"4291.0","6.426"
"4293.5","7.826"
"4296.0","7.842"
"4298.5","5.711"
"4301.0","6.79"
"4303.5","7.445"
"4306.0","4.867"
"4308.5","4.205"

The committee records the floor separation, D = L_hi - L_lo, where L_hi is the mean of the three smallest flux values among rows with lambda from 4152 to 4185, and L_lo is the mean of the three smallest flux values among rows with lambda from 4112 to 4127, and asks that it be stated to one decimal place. -1.6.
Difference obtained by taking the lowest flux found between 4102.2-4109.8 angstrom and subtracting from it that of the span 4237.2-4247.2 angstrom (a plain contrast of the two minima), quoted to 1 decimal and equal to -1.5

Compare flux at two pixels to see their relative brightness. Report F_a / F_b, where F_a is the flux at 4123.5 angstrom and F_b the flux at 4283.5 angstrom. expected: 1.04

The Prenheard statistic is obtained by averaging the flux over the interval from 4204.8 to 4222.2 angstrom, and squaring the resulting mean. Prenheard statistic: 89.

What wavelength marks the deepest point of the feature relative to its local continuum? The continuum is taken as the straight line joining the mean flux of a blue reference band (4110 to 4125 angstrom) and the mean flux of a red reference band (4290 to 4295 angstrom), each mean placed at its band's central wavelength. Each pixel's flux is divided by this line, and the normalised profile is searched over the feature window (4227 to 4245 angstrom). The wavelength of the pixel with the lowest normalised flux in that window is 4228.5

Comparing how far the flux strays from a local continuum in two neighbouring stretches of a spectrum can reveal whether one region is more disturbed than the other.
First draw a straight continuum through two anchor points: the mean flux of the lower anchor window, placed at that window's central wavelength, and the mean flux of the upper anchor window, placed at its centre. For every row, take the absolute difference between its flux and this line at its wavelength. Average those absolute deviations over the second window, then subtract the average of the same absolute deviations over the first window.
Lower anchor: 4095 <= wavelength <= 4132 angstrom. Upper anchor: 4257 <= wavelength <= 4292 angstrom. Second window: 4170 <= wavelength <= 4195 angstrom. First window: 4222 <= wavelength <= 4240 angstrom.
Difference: -0.71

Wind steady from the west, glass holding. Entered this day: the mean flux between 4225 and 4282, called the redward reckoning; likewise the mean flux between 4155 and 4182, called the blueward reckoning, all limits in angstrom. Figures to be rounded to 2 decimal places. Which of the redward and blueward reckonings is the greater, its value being 8.30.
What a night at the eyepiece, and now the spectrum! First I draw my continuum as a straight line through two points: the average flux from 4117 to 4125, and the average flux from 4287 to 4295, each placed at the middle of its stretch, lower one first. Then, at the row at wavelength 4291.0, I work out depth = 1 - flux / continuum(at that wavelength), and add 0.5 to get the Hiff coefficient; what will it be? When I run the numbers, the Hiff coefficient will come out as 0.6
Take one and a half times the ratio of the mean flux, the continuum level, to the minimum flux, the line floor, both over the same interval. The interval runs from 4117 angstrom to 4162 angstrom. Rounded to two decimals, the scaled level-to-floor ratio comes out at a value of 2.33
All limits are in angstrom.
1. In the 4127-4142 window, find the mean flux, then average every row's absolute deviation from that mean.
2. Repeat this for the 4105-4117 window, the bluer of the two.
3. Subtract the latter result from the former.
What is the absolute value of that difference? 0.8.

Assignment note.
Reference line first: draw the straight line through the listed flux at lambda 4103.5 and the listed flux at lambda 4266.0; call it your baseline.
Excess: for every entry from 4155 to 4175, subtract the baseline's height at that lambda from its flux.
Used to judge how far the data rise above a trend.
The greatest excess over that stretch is 1.3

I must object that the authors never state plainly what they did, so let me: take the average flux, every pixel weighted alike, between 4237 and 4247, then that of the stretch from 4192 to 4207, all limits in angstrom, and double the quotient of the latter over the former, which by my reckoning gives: 1.8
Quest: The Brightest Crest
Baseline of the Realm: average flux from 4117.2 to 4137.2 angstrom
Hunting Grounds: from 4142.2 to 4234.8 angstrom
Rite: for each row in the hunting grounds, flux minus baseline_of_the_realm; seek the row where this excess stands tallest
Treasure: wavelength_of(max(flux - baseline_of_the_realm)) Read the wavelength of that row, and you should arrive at 4206.0 angstrom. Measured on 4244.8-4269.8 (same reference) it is 4266.0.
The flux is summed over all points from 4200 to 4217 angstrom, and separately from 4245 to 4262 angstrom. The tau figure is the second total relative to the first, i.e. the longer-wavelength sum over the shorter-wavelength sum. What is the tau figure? 0.86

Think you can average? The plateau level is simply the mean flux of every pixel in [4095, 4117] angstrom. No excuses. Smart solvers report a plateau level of 8.1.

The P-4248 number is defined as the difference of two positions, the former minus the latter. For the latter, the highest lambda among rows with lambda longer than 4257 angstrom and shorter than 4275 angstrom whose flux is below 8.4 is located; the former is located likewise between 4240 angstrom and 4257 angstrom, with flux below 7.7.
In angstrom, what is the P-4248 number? -17.5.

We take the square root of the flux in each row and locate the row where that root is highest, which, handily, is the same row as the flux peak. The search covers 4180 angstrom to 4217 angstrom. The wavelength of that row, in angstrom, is 4206.0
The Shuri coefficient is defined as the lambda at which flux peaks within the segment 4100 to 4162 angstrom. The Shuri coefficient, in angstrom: 4151.0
